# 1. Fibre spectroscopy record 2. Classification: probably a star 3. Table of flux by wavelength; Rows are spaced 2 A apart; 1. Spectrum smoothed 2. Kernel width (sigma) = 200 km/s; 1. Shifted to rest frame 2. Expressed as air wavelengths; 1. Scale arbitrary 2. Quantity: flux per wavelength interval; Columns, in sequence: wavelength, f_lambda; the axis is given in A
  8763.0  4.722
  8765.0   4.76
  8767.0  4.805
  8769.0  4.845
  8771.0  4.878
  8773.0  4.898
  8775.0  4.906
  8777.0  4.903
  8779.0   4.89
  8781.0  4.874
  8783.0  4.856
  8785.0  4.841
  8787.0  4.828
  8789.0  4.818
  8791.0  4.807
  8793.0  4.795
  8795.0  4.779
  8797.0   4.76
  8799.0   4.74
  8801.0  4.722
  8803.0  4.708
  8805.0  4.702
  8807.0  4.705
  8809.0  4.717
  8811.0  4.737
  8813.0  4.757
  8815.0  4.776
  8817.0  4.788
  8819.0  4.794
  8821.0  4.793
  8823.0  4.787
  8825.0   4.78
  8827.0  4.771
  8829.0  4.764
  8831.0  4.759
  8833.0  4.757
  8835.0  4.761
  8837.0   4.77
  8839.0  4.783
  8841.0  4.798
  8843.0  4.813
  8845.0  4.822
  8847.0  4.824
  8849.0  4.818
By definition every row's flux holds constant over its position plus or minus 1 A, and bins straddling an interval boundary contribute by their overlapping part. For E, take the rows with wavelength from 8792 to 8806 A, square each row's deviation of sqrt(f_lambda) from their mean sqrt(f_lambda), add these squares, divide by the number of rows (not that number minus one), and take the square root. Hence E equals 0.0076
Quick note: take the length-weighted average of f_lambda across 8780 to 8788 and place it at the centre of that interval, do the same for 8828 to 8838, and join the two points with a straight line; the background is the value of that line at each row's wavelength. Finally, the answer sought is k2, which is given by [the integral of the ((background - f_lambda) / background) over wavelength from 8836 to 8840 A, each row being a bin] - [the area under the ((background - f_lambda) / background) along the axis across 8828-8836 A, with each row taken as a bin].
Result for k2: -0.03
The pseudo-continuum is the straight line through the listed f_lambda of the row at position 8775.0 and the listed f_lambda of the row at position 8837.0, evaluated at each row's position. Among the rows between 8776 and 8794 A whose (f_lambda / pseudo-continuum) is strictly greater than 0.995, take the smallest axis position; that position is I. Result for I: 8777.0 A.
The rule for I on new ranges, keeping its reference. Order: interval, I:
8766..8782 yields 8773.0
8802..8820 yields 8819.0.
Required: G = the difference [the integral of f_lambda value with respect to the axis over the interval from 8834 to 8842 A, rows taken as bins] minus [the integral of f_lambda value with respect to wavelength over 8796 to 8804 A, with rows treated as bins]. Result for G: 0.4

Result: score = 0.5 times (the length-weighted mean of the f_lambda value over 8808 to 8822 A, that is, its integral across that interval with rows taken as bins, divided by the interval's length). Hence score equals 2.383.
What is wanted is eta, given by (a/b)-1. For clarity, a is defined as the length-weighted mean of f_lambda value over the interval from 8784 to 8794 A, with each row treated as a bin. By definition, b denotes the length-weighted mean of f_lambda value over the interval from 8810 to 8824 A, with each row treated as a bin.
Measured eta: 0.009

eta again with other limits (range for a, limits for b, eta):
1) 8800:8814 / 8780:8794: -0.023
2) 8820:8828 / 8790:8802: 0.003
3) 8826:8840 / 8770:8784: -0.025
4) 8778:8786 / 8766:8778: -0.001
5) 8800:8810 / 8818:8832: -0.014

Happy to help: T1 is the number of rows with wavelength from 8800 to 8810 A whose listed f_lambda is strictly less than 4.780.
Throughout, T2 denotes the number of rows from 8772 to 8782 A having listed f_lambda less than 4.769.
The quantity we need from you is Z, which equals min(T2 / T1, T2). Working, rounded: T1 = 5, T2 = 0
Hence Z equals 0.0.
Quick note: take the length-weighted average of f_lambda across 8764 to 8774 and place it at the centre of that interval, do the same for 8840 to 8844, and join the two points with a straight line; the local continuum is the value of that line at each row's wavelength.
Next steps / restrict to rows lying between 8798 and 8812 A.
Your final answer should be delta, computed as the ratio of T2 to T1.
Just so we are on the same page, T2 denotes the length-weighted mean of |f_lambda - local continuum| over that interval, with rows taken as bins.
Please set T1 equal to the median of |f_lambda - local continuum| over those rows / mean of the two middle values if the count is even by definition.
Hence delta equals 1.00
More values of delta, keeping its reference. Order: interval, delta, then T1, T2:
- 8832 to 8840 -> 0.95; 0.04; 0.04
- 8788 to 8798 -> 1.10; 0.03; 0.03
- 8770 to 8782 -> 0.96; 0.06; 0.06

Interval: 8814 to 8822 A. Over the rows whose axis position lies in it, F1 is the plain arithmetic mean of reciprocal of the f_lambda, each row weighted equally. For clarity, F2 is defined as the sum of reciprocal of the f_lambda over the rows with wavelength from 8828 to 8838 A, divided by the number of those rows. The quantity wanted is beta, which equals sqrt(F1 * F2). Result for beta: 0.209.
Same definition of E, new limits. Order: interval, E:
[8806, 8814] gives 0.0046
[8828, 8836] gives 0.0006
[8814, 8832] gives 0.0027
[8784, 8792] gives 0.0029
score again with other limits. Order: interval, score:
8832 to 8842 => 2.387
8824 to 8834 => 2.383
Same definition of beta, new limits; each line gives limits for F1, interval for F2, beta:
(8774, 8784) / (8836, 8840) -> 0.207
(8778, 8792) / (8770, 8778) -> 0.205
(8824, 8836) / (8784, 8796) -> 0.209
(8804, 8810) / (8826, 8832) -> 0.211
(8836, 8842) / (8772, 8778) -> 0.206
